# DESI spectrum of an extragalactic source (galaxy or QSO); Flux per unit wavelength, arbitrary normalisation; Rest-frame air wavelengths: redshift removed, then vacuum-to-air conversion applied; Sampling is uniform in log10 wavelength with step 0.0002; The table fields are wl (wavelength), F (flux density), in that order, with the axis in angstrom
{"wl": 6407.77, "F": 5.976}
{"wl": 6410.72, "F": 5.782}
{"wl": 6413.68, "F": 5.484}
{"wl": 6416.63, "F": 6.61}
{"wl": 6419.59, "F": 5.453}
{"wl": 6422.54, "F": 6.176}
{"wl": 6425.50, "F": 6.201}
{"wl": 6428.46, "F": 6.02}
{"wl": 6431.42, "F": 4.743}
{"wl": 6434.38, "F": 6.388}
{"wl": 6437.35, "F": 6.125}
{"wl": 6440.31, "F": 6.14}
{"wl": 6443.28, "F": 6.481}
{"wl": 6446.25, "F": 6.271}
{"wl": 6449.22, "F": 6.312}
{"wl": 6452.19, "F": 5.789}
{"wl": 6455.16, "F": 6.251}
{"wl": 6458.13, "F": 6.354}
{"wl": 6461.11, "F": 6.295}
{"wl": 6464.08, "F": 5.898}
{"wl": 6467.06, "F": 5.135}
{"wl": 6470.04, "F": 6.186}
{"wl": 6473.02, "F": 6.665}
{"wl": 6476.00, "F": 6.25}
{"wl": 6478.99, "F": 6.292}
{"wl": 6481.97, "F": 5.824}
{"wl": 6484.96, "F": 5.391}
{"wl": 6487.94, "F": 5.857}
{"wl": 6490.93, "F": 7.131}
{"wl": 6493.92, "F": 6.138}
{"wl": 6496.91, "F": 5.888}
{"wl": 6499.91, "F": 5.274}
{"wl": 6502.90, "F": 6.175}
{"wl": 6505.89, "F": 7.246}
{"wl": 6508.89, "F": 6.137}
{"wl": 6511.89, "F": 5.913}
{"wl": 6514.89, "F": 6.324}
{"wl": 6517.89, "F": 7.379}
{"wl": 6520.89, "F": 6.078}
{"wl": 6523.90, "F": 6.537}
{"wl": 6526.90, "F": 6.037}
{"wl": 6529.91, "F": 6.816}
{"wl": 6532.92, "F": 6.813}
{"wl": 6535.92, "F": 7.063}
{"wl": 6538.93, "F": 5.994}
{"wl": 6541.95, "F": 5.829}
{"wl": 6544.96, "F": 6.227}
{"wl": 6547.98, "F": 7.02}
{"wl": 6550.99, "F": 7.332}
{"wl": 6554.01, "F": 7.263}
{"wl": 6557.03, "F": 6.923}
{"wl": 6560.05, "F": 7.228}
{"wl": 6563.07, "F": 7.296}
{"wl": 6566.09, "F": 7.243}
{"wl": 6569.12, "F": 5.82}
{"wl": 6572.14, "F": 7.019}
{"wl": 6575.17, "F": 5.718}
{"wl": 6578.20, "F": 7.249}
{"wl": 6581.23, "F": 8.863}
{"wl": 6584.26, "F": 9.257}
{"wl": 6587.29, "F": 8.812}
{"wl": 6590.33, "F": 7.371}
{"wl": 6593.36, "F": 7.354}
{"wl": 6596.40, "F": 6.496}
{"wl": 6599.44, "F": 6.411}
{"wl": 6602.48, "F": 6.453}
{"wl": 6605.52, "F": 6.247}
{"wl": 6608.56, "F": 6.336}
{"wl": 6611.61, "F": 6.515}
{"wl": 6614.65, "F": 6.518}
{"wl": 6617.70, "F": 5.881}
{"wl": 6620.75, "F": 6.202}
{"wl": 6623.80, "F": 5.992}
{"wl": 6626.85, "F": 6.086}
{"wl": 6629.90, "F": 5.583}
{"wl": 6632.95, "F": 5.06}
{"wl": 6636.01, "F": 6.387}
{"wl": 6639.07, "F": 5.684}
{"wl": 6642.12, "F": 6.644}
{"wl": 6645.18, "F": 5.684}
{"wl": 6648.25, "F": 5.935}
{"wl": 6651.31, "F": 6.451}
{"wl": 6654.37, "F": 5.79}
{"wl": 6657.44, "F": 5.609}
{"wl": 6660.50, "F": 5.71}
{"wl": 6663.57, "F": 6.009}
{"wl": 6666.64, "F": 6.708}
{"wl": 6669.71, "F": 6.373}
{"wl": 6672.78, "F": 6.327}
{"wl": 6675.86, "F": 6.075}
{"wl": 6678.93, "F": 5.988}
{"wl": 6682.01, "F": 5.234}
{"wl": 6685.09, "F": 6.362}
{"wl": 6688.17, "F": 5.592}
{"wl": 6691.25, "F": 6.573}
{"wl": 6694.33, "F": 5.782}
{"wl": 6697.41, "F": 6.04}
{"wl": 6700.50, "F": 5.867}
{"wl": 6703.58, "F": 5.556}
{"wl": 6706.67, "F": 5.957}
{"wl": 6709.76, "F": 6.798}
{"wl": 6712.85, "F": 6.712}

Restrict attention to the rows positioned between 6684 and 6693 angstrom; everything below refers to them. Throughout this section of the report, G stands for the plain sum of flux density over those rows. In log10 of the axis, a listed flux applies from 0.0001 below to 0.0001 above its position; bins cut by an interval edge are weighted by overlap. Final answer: 19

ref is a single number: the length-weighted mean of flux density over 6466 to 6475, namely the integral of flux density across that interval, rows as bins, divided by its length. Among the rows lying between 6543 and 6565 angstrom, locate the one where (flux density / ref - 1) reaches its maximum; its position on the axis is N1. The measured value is 6550.99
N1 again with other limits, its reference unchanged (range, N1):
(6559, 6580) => 6563.07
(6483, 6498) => 6490.93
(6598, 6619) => 6614.65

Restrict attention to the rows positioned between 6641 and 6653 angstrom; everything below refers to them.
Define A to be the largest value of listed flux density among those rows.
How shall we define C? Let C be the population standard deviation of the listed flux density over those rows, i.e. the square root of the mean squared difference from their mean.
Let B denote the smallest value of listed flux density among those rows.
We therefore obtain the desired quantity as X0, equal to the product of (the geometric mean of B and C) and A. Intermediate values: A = 6.644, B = 5.684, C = 0.39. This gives 9.8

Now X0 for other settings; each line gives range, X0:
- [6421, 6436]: 10.7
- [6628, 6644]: 11.3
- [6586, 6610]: 20.0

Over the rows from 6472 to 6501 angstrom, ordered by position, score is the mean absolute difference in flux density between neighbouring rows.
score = 0.55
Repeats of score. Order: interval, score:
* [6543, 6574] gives 0.51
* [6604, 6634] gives 0.28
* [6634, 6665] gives 0.51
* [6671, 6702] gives 0.58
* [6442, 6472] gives 0.40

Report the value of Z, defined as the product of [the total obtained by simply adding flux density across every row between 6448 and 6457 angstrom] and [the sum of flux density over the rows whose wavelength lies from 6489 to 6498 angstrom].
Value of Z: 352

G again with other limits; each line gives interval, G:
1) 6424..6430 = 12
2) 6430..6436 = 11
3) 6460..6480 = 43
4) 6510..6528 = 38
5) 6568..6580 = 26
